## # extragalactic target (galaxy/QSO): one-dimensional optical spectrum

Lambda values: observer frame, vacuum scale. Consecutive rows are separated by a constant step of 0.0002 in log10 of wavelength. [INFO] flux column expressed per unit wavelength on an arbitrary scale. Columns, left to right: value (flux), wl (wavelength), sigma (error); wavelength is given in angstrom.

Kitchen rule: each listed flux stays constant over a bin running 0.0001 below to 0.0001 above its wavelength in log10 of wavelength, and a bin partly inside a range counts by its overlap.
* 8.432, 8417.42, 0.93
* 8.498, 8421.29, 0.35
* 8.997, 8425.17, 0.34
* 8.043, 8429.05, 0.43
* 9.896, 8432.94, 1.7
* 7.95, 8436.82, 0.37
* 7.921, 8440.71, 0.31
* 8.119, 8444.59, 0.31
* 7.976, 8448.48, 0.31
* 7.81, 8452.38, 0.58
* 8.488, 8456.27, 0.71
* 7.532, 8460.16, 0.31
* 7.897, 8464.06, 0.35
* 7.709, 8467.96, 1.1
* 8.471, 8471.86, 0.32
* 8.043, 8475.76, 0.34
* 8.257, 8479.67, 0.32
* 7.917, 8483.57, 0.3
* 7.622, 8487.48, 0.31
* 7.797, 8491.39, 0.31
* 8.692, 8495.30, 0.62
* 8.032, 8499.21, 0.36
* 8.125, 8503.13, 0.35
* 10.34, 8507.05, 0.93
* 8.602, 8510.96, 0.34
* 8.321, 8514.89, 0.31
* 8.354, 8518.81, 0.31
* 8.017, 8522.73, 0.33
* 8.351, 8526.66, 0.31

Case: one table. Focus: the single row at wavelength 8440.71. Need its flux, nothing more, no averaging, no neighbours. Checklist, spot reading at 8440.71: 7.921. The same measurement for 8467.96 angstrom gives 7.709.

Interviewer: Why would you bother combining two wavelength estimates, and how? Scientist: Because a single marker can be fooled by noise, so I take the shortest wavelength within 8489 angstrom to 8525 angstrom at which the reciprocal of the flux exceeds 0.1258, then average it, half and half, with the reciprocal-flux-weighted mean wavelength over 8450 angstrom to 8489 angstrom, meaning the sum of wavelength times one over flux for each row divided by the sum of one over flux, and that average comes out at 8480.7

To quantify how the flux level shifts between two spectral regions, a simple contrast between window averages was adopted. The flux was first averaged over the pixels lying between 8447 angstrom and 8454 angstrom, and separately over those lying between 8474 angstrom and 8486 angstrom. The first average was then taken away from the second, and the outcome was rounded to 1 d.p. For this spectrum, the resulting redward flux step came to 0.2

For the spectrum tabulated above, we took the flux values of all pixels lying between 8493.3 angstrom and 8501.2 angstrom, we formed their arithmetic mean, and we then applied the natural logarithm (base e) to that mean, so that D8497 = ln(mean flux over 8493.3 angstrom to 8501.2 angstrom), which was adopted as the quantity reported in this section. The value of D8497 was 2.12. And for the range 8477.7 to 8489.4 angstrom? 2.07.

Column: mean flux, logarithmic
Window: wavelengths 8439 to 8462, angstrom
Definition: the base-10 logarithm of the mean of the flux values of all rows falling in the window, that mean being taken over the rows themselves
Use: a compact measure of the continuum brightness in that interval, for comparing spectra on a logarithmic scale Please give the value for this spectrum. 0.902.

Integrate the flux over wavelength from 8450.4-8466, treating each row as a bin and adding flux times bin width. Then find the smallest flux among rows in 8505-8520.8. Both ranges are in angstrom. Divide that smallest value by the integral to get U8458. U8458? 0.0673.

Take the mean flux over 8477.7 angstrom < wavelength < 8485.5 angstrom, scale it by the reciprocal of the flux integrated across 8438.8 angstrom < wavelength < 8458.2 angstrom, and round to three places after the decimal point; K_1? 0.052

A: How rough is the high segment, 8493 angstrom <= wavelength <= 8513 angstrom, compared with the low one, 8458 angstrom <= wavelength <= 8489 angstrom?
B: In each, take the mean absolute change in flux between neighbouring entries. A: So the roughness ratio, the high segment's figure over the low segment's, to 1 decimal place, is 3.2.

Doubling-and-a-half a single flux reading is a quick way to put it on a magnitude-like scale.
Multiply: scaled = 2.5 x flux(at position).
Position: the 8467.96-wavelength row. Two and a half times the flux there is 19.3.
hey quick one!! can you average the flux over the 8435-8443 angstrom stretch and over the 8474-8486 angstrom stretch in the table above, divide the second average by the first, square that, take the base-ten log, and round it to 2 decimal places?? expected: 0.01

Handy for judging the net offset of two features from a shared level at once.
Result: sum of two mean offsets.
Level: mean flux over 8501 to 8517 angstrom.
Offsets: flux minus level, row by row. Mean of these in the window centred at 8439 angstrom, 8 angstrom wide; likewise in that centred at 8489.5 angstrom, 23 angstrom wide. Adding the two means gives -1.7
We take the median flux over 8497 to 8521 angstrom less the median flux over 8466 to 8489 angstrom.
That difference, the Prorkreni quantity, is 0.36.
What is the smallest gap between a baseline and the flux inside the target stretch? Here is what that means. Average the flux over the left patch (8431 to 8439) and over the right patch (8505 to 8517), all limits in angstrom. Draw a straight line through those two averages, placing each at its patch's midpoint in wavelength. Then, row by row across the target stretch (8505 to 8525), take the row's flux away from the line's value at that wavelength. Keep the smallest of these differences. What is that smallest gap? -1.3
